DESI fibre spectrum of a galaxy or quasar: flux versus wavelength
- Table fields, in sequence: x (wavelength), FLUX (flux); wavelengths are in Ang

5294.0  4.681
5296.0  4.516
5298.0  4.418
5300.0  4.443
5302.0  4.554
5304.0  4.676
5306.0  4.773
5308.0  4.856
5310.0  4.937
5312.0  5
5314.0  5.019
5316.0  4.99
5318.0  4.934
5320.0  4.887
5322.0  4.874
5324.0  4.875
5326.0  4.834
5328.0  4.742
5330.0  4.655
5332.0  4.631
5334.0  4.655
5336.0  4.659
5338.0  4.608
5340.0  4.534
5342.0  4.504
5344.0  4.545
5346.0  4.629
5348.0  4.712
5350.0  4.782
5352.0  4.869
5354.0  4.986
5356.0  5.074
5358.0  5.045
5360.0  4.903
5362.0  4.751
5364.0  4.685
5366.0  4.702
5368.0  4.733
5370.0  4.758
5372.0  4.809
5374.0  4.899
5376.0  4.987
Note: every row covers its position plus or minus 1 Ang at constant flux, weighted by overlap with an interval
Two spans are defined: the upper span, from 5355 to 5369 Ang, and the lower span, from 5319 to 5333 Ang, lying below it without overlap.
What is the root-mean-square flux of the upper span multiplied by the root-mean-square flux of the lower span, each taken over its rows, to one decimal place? 23.2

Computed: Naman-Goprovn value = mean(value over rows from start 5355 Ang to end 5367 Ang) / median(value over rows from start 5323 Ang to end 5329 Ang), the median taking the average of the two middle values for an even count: 1.01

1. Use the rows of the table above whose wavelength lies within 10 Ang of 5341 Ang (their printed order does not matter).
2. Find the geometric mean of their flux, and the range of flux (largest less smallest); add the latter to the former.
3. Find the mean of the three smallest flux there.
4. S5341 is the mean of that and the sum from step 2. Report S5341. 4.72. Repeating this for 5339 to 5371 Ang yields 4.93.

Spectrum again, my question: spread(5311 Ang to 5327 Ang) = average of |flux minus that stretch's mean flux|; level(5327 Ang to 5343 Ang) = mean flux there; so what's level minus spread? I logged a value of 4.56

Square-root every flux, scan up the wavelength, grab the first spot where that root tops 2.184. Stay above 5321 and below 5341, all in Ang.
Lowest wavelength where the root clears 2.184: 5322.0 Ang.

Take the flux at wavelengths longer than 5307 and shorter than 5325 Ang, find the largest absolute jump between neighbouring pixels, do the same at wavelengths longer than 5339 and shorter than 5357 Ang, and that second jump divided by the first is 1.44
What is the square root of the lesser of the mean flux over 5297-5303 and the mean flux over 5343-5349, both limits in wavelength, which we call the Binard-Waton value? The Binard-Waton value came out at 2.11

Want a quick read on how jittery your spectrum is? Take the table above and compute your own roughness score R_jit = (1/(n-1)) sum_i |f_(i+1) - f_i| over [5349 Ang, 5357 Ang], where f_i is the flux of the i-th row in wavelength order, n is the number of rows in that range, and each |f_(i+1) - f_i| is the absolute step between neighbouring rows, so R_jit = 0.097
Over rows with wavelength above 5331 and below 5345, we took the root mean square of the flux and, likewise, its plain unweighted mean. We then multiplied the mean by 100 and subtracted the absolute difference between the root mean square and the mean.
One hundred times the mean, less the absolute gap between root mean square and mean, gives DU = 459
